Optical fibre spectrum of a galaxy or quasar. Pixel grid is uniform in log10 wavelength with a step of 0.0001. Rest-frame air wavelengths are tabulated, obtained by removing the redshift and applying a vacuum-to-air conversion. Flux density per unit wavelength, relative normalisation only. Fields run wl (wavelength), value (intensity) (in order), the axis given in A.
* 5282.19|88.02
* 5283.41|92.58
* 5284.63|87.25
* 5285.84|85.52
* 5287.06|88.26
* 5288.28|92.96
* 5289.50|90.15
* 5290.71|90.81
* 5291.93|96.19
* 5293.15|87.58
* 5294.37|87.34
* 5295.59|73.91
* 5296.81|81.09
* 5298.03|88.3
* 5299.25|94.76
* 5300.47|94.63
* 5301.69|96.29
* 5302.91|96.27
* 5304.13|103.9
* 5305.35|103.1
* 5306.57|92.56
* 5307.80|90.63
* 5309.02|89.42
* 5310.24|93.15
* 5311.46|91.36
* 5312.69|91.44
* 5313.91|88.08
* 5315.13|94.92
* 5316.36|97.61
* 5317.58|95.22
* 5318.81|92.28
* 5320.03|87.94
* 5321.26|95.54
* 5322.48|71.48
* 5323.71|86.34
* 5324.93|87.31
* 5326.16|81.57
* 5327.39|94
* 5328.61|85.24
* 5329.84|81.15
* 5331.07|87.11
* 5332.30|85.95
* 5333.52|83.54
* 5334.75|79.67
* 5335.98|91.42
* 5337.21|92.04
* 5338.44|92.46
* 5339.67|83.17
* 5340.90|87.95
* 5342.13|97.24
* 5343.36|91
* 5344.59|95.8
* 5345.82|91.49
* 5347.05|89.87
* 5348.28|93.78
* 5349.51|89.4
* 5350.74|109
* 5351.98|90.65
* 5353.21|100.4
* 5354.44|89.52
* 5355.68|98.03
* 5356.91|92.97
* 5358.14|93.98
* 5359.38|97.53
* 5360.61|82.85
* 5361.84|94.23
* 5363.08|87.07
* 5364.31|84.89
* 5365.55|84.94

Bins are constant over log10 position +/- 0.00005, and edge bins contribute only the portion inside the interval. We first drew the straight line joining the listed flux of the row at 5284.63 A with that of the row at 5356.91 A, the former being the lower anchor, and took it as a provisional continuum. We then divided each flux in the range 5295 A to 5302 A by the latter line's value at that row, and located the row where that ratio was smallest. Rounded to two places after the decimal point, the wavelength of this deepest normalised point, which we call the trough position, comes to 5295.59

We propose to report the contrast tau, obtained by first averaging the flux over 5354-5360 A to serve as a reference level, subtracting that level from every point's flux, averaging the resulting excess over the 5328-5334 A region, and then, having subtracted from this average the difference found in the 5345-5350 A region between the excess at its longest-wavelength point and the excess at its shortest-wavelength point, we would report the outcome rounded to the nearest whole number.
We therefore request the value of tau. -8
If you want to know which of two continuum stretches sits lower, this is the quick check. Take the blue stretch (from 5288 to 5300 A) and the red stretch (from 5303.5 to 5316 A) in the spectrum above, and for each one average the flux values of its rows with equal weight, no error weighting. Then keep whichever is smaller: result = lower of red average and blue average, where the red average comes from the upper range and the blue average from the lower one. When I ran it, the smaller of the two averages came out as 88.3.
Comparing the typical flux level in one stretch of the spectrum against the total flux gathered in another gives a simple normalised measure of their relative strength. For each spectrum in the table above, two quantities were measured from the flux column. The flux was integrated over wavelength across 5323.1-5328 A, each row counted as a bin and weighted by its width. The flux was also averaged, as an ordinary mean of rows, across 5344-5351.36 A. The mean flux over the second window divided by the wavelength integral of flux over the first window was 0.22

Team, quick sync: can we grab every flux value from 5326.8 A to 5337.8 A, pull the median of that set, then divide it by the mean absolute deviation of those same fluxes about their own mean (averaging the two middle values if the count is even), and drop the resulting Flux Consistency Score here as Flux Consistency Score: 22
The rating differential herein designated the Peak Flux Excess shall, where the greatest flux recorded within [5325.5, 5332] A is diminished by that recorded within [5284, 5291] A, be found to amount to 1.0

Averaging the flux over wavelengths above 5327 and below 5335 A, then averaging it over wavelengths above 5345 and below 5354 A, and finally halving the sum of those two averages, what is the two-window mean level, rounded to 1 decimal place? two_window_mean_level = 90.1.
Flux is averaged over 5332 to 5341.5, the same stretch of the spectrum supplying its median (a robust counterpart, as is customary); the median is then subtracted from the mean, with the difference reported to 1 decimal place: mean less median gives 0.1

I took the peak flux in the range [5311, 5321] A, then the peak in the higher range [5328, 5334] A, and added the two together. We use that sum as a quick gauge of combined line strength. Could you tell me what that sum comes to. 185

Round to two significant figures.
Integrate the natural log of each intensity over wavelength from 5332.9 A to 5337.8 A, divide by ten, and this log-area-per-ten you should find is 2.2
